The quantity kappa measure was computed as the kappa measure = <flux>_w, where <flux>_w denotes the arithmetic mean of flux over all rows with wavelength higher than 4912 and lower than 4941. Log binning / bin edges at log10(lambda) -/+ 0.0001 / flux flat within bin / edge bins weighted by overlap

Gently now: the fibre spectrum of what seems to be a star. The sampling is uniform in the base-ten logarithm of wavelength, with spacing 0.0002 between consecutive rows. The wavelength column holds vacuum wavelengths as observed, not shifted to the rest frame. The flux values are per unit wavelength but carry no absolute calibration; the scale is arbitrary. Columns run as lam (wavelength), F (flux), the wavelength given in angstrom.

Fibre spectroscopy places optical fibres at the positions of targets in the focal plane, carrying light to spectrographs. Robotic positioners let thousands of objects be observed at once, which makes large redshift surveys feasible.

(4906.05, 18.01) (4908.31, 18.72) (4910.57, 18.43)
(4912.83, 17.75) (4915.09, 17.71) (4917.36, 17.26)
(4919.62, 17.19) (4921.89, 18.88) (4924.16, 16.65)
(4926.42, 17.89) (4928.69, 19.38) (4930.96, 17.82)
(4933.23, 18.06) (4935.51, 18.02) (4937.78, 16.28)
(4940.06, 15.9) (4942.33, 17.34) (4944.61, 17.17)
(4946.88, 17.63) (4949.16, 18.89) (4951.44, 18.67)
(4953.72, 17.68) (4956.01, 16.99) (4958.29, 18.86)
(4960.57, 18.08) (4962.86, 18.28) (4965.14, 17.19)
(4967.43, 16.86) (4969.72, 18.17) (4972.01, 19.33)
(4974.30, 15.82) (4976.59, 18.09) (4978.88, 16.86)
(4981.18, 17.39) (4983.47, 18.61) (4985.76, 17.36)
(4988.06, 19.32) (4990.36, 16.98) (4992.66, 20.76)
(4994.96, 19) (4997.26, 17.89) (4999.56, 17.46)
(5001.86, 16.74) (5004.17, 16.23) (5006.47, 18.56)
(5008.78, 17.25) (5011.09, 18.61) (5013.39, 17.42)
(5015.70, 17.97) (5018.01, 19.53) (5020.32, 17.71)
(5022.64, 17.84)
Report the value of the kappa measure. 17.6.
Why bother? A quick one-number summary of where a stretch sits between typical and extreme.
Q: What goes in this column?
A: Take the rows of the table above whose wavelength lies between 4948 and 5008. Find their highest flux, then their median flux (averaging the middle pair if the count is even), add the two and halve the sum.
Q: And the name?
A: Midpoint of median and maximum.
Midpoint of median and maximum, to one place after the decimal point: 19.4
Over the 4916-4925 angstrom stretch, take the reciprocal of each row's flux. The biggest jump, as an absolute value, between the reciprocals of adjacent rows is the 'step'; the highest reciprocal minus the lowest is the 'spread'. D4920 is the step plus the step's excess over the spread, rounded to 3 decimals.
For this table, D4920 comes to 0.007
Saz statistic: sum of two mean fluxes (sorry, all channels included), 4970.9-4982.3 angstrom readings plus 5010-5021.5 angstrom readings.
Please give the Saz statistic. 35.7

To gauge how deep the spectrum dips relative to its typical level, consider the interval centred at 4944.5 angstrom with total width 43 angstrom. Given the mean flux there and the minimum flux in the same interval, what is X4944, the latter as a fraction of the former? 0.90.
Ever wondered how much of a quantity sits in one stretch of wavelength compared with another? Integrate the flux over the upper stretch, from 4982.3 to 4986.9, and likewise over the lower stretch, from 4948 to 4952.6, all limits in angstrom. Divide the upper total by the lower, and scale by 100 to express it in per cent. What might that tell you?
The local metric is 96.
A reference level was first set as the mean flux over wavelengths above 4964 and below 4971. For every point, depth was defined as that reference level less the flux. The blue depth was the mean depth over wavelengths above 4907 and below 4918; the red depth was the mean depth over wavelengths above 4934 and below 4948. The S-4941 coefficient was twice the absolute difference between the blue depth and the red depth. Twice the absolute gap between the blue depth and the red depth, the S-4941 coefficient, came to 1.8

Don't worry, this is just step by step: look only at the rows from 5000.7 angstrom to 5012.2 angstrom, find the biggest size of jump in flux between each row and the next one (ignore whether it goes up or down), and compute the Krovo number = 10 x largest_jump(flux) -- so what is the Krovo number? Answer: 23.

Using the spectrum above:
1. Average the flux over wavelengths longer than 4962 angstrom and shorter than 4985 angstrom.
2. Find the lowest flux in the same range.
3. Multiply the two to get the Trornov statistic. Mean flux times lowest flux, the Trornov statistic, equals 279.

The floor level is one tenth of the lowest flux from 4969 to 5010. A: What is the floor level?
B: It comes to 1.58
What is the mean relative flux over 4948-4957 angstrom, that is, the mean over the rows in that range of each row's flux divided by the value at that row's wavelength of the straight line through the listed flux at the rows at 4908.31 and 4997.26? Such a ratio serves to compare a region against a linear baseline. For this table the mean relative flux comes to 0.986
